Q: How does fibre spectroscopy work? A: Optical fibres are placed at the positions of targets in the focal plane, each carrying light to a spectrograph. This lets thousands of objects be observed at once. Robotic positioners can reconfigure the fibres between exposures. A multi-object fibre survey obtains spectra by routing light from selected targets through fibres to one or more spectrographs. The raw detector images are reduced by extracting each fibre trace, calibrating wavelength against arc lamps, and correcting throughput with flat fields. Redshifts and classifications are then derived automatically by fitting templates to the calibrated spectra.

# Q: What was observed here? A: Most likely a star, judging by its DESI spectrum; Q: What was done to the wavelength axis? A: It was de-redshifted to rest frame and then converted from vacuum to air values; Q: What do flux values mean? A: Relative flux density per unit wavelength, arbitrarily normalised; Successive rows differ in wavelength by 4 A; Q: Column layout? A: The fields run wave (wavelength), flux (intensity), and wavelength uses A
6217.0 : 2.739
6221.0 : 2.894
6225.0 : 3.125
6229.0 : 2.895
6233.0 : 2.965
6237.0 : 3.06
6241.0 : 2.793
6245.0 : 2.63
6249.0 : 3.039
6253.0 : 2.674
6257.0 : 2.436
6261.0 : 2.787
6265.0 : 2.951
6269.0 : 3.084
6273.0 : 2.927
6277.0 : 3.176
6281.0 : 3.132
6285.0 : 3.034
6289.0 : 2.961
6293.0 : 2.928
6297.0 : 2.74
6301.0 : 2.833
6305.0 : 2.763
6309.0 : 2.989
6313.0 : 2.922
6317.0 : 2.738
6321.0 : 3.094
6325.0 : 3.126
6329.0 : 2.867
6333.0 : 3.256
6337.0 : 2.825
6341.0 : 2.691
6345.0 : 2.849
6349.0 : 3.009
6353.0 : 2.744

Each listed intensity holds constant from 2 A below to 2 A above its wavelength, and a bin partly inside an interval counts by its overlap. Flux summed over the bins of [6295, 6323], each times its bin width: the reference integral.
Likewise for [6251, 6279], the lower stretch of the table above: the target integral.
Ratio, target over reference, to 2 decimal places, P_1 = 1.00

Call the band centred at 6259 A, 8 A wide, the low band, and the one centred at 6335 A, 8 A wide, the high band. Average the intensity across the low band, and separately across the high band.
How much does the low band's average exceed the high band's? -0.4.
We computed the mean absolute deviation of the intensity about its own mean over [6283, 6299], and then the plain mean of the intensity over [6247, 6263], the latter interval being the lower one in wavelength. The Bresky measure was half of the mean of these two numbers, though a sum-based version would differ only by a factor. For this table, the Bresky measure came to 0.705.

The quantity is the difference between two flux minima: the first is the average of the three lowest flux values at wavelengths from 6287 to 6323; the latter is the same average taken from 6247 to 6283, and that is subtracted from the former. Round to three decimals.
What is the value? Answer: 0.115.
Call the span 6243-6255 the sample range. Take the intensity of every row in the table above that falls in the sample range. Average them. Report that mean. 2.78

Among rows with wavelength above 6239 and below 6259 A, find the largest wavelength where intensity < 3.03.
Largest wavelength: 6257.0 A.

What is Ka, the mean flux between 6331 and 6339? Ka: 3.04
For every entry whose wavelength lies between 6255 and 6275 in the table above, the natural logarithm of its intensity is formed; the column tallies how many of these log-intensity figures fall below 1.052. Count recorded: 2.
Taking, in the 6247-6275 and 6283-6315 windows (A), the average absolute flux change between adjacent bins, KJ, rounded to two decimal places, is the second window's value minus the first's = -0.13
